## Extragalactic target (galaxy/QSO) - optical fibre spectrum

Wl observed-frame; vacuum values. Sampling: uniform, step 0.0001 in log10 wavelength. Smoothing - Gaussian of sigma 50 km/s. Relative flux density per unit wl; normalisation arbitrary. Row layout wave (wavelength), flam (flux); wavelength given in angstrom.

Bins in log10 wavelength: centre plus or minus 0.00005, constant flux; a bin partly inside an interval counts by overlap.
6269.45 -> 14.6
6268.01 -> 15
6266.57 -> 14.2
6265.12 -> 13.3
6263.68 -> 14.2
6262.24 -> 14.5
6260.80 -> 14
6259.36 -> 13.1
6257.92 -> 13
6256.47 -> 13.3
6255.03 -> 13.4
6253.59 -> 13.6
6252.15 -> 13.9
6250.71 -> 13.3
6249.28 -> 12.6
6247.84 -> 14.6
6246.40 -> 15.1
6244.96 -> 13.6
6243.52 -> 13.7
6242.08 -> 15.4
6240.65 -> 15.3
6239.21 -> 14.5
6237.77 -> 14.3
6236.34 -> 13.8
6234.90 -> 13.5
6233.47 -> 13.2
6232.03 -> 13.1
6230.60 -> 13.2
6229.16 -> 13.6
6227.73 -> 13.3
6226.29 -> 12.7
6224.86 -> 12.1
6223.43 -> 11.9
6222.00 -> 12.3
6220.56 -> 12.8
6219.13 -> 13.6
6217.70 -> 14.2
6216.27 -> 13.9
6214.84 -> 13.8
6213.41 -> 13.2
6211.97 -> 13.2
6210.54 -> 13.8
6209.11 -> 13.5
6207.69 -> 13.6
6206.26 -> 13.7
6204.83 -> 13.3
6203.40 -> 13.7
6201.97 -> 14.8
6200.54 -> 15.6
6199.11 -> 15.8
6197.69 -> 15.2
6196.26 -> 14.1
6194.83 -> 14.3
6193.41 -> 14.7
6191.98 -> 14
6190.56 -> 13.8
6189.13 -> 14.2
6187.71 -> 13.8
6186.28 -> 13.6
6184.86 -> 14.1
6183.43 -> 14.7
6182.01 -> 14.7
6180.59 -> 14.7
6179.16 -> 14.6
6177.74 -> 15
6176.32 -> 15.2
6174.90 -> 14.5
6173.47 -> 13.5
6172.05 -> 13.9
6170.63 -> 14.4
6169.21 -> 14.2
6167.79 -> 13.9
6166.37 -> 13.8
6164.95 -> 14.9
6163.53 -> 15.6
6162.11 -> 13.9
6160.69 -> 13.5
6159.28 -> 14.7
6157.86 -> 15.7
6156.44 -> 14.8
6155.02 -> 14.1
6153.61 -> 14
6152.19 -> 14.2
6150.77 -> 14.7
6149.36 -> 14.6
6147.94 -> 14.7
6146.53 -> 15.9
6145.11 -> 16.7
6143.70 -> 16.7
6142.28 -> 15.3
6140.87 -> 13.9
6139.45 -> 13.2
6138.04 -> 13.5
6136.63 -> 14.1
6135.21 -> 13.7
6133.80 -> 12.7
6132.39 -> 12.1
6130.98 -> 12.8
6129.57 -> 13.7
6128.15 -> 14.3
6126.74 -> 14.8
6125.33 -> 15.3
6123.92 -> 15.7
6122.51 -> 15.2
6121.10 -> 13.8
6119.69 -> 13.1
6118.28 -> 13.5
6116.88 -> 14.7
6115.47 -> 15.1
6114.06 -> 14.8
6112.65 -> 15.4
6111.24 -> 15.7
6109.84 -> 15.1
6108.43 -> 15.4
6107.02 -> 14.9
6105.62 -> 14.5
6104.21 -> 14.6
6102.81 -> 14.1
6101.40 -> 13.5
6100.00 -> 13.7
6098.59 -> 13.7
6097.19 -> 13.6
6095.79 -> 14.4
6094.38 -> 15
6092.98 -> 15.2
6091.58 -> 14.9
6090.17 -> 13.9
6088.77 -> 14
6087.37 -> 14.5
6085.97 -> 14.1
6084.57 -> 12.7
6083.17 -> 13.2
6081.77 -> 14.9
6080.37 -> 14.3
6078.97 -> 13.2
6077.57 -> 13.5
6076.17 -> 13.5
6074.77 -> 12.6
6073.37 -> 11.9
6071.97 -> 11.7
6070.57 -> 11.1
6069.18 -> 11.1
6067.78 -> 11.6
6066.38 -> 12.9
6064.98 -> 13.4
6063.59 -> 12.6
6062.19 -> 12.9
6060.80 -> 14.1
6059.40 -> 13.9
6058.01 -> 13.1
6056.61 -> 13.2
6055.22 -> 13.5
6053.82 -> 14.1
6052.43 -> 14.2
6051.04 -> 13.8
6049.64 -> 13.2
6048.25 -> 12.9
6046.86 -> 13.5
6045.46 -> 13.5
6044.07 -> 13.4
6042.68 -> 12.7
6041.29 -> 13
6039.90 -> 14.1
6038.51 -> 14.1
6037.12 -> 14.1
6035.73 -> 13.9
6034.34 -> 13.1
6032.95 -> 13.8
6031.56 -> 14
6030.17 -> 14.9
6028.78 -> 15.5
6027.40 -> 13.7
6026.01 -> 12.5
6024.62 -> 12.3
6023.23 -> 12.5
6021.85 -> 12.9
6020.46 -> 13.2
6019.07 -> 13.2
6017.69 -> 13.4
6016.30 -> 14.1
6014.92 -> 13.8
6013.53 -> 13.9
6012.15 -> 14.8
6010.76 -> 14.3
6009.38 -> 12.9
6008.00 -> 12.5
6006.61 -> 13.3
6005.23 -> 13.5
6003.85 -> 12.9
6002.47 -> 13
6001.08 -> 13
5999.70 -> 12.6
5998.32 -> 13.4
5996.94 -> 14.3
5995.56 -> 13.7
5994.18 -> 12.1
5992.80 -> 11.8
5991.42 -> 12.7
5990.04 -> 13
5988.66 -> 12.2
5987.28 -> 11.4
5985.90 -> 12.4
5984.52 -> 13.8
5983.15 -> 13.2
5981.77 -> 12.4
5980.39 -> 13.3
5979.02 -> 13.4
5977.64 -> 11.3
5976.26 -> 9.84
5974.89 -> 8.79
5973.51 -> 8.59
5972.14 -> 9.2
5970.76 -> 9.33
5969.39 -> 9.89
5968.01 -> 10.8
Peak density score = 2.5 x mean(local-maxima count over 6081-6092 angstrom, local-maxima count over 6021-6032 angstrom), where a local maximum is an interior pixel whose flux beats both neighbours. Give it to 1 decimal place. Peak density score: 2.5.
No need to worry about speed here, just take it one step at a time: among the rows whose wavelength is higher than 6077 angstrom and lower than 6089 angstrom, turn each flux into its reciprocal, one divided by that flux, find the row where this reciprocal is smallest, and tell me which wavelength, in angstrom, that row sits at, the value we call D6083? 6081.77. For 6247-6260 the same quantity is 6247.84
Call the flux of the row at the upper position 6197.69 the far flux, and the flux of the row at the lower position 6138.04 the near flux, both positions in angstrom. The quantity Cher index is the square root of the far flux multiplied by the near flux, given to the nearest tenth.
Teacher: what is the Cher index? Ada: 14.3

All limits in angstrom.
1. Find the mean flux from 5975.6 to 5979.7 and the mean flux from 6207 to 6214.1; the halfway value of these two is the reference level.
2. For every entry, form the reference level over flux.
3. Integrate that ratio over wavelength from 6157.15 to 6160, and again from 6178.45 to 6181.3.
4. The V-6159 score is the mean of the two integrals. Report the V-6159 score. 2.4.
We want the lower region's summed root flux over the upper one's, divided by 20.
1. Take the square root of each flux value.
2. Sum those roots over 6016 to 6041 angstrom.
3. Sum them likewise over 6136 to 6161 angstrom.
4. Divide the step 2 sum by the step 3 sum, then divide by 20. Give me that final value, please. 0.0482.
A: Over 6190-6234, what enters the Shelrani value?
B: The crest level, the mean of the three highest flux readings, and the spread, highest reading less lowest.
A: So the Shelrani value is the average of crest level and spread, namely 9.7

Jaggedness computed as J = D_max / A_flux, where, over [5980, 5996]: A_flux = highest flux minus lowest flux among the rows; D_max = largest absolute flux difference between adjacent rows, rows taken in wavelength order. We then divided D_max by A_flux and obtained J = 0.67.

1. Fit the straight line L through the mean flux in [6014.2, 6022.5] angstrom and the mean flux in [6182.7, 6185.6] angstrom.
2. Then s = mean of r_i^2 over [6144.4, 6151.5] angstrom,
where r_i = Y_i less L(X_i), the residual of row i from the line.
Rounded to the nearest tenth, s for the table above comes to 2.0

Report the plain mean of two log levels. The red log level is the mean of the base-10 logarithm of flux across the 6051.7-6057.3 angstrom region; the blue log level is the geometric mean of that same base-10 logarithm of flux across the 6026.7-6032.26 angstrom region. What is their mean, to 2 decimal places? 1.15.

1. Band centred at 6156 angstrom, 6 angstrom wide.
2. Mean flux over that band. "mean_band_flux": 14.7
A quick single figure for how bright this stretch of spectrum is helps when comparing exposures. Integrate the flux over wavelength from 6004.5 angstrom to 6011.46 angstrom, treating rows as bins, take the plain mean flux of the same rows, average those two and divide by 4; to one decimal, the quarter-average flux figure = 13.2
